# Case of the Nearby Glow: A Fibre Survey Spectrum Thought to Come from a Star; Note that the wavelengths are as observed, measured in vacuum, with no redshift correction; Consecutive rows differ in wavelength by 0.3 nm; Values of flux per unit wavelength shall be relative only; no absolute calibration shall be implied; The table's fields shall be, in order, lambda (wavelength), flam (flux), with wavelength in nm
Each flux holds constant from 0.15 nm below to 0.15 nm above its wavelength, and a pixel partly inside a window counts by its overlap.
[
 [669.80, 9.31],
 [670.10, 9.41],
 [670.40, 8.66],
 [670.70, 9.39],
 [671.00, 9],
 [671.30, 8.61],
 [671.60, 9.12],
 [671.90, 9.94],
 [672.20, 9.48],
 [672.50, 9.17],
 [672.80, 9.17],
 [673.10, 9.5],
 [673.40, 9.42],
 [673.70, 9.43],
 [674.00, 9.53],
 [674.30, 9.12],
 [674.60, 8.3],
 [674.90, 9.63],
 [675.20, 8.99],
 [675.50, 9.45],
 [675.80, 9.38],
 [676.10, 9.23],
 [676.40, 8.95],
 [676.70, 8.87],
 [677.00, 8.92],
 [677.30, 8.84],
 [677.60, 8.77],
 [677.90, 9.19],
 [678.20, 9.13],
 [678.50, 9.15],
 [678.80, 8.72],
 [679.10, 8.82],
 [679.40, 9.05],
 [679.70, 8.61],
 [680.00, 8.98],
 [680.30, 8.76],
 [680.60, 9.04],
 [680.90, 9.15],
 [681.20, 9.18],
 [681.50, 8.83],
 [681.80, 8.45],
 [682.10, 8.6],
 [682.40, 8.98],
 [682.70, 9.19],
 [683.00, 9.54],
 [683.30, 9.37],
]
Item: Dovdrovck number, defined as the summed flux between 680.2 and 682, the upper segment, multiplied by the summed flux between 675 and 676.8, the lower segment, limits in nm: 2931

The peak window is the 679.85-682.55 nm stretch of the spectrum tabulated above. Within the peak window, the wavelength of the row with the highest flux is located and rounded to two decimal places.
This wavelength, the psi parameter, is 681.20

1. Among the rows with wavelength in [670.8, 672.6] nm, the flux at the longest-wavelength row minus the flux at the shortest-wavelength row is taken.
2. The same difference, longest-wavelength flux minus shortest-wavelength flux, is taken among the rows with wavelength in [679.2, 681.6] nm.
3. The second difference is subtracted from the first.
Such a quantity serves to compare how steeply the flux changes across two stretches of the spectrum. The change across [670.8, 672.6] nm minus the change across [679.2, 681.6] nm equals 0.4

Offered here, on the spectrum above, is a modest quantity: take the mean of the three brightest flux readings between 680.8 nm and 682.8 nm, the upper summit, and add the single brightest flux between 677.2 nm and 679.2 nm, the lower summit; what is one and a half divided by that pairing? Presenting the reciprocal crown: 0.0817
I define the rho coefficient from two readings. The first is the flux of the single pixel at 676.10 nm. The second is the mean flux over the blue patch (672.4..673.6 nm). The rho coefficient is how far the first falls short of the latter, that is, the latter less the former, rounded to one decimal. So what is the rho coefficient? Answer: 0.1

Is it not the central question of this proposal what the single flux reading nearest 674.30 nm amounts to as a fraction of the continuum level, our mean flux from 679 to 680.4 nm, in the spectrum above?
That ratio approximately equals 1.03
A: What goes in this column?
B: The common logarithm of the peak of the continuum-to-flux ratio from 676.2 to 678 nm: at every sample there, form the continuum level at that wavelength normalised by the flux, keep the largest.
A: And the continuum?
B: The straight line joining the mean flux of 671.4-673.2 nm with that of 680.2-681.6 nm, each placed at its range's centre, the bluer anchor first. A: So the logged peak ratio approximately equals 0.018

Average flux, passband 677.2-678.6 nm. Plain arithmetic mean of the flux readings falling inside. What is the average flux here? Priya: 9.02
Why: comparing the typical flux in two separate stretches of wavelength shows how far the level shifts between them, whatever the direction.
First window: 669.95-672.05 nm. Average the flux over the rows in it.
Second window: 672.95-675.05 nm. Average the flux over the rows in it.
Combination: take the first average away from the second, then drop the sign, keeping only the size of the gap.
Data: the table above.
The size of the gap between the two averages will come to 0.11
